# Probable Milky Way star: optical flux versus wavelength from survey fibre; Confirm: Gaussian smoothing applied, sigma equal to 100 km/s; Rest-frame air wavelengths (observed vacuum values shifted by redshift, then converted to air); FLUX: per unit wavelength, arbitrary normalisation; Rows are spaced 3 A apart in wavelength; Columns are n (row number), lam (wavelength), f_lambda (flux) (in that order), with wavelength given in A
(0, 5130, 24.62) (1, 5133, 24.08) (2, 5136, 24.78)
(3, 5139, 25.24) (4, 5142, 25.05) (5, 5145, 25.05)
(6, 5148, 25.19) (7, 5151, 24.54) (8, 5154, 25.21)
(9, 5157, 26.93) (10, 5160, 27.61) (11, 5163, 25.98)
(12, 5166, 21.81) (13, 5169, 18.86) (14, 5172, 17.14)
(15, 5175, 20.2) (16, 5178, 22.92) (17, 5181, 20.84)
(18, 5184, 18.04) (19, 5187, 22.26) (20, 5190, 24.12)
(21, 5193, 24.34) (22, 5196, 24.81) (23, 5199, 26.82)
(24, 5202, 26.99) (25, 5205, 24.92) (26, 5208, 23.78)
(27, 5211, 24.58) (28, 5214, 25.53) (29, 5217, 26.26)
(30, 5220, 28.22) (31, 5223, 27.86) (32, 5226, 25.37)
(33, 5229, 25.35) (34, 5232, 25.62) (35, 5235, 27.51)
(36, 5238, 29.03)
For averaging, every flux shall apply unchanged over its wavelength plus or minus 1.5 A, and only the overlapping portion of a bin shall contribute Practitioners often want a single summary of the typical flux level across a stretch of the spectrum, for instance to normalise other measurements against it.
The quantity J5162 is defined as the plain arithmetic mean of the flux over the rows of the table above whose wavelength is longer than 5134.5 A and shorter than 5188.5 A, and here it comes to 23.2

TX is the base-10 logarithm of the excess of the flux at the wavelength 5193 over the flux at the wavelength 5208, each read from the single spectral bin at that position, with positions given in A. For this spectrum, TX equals -0.3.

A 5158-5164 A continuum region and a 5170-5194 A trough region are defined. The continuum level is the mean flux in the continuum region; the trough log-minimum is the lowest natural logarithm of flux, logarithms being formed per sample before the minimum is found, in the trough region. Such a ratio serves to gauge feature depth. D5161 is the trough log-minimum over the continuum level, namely 0.106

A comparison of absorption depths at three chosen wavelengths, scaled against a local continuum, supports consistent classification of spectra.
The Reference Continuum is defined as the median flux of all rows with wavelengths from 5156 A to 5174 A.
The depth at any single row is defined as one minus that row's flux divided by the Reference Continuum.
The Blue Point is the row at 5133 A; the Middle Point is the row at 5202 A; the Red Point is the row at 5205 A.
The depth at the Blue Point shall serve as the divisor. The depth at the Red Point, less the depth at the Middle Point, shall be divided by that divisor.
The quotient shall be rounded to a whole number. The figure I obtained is -11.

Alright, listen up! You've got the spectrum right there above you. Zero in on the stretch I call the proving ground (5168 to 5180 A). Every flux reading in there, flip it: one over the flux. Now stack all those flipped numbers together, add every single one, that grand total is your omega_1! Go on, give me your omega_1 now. 0.20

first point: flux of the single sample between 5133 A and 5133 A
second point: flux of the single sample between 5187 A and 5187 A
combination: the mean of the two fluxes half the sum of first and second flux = 23.2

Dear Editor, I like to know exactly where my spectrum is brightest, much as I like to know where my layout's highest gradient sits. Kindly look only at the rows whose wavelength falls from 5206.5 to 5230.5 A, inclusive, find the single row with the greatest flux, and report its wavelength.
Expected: 5220 A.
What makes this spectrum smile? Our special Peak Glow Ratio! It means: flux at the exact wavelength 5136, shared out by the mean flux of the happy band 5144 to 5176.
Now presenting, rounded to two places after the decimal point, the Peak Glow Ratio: 1.05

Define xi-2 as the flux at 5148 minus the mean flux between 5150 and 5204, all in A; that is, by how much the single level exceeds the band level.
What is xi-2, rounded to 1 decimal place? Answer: 1.9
